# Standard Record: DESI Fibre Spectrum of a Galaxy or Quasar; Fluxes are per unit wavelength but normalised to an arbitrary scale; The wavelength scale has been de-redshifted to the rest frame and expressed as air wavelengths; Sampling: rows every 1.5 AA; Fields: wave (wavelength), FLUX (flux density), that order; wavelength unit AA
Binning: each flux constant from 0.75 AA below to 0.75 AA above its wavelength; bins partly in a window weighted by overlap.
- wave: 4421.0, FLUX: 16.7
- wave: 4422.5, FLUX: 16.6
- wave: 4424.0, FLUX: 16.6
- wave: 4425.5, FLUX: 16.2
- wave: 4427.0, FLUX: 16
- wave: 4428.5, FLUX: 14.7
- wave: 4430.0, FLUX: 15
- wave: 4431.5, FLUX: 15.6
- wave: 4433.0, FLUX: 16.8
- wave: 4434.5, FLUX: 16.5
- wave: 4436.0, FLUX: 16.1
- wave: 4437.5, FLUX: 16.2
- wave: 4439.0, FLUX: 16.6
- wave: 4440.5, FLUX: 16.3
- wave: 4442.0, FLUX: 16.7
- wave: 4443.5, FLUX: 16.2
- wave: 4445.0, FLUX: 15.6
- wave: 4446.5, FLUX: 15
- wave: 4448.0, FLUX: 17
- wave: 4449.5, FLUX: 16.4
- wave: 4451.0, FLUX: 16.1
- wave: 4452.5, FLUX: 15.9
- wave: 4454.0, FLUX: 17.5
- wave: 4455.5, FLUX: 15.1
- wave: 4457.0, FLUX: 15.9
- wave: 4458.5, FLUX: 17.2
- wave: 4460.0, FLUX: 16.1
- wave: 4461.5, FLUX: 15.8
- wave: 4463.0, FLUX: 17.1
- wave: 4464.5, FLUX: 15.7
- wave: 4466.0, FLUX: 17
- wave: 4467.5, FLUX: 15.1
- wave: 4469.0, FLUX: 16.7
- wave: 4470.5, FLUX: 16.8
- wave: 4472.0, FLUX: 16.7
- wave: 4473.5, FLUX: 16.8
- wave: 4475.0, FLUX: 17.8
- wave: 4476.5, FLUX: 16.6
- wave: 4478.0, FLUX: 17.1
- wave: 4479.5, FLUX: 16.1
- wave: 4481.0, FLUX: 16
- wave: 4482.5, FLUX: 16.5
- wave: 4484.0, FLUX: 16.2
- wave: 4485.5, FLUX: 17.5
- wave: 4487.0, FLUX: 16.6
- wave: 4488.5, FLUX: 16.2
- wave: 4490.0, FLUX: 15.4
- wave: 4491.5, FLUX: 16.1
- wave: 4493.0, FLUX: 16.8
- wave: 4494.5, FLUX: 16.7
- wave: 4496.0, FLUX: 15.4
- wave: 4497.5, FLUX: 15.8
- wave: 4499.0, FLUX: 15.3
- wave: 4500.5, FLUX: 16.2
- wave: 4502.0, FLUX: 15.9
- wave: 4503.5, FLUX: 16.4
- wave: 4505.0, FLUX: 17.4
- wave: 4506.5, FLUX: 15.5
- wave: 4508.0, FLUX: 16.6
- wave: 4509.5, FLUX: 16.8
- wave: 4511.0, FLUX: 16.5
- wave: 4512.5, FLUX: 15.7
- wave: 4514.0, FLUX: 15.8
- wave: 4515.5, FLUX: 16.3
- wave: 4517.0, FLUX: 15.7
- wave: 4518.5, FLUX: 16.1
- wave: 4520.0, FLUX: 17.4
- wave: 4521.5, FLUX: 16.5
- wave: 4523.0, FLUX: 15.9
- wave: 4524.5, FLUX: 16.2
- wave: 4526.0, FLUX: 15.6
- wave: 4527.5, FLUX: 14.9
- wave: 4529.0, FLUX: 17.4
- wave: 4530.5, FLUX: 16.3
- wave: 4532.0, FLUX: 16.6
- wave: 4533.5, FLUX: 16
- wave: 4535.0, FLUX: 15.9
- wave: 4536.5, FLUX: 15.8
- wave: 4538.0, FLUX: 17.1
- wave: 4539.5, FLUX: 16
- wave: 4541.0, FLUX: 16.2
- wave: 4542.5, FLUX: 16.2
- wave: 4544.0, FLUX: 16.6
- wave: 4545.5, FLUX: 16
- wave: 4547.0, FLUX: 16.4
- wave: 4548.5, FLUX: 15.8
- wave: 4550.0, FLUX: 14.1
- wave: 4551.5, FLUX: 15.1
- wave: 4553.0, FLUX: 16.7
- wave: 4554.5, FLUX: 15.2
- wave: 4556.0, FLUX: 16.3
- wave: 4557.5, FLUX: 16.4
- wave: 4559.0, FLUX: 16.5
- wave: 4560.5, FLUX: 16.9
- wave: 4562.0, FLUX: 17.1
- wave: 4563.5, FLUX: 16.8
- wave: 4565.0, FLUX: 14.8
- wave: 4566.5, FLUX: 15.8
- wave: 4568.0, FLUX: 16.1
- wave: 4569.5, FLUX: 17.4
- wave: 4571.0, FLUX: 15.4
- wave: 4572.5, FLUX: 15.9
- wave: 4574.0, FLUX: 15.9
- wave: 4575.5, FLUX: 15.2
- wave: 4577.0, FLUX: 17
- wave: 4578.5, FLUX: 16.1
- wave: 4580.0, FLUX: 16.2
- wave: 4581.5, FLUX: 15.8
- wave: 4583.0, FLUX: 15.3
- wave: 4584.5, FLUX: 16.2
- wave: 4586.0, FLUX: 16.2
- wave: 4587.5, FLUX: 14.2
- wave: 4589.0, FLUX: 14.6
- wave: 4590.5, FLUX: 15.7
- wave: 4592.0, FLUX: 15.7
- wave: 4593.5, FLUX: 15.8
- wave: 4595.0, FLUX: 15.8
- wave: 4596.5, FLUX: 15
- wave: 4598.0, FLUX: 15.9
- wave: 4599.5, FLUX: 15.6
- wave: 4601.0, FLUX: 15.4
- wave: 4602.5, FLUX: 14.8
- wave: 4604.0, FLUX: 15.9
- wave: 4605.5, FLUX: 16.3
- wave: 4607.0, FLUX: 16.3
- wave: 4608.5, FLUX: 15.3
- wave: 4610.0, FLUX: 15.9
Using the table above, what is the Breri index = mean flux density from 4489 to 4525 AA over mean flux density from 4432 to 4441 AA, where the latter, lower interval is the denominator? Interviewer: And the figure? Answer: 0.99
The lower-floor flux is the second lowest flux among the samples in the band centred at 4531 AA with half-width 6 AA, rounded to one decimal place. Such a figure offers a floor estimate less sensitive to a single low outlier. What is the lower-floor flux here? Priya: 15.6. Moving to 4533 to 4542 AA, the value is 15.9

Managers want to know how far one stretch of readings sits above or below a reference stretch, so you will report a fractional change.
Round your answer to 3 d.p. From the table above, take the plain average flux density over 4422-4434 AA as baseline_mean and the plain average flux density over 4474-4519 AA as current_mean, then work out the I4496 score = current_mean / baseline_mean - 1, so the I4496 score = 0.023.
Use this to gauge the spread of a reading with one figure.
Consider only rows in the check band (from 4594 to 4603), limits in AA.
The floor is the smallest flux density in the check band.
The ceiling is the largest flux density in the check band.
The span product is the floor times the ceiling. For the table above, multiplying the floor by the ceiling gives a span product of 235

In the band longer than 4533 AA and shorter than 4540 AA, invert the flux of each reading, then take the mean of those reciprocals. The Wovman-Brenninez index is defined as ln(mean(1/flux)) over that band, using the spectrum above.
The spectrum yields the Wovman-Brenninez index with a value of -2.782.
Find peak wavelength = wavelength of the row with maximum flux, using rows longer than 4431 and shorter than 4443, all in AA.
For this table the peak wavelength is 4433.0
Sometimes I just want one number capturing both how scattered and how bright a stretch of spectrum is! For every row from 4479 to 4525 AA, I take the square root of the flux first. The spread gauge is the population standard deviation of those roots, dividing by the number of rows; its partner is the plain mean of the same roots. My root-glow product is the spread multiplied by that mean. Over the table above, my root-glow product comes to 0.28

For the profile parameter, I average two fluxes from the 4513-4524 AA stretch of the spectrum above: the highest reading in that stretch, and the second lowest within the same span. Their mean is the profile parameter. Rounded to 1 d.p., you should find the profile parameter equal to 16.6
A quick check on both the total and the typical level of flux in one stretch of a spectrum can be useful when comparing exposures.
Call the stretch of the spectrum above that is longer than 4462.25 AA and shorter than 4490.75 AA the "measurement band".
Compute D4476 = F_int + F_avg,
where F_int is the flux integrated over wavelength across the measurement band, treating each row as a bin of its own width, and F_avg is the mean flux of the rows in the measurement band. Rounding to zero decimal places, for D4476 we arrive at 487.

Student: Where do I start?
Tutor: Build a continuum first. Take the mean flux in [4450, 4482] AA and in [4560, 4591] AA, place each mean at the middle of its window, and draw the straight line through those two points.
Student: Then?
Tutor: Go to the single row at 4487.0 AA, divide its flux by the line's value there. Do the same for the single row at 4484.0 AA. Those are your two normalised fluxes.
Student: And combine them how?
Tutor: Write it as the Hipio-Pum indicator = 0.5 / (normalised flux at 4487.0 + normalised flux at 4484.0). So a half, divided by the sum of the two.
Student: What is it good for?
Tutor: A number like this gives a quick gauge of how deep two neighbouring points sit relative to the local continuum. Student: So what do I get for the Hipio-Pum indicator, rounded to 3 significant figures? 0.249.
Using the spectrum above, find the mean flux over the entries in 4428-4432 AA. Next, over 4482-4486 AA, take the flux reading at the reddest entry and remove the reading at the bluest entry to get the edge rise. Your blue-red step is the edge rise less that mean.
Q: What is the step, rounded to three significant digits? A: -14.1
